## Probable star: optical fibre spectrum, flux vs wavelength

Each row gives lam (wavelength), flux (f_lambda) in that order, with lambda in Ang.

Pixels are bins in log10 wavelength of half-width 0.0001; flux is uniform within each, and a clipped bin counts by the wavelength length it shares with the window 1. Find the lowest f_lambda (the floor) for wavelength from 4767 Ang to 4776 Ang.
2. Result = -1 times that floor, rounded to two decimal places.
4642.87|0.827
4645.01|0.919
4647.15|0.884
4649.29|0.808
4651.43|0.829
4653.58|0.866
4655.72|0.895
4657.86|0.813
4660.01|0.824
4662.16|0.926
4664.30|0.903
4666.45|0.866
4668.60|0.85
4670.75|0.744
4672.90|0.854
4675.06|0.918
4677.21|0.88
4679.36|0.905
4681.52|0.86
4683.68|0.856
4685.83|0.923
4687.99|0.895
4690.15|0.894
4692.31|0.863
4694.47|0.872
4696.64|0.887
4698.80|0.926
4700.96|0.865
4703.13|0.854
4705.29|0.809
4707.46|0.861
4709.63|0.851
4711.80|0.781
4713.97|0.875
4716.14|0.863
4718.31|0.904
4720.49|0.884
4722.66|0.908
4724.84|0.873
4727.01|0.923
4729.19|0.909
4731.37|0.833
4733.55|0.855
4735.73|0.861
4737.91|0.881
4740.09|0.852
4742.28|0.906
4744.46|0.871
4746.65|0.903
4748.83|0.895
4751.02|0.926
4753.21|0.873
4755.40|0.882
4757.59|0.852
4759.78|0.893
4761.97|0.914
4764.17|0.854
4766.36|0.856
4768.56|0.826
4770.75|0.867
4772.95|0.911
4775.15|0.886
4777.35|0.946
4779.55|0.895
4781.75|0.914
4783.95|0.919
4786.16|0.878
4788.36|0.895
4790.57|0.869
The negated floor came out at -0.83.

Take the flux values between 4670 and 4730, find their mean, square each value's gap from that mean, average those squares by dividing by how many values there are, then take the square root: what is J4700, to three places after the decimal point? 0.041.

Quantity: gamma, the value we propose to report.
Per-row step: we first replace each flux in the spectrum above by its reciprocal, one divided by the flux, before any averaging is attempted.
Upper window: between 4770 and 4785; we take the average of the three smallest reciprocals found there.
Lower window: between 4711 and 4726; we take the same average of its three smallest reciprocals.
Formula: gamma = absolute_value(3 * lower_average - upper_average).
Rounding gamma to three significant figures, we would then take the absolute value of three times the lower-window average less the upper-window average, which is 2.26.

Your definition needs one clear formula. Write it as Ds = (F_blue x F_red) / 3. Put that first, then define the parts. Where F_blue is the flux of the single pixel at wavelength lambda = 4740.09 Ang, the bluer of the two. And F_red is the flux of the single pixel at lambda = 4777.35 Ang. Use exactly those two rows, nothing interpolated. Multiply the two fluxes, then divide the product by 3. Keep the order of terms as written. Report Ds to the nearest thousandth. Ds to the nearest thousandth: 0.269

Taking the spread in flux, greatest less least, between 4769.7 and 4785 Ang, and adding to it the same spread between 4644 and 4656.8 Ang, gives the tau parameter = 0.19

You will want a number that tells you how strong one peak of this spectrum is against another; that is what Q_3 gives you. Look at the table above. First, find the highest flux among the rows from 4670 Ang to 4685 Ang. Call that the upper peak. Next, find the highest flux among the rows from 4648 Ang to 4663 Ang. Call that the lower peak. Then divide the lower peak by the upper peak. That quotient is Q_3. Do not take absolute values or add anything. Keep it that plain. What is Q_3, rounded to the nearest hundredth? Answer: 1.01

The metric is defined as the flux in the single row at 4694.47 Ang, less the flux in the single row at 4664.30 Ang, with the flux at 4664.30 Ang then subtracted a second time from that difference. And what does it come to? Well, -0.934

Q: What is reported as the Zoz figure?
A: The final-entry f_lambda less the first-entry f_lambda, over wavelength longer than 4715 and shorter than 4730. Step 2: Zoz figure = 0.046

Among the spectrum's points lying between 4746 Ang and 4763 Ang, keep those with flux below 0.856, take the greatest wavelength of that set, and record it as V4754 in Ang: 4757.59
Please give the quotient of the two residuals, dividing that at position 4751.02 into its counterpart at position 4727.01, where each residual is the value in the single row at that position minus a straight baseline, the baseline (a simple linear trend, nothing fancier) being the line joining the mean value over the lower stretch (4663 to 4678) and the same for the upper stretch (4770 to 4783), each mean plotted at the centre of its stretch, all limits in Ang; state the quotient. 1.2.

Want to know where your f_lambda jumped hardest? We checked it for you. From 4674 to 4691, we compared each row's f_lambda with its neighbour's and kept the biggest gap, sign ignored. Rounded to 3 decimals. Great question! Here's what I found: 0.067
